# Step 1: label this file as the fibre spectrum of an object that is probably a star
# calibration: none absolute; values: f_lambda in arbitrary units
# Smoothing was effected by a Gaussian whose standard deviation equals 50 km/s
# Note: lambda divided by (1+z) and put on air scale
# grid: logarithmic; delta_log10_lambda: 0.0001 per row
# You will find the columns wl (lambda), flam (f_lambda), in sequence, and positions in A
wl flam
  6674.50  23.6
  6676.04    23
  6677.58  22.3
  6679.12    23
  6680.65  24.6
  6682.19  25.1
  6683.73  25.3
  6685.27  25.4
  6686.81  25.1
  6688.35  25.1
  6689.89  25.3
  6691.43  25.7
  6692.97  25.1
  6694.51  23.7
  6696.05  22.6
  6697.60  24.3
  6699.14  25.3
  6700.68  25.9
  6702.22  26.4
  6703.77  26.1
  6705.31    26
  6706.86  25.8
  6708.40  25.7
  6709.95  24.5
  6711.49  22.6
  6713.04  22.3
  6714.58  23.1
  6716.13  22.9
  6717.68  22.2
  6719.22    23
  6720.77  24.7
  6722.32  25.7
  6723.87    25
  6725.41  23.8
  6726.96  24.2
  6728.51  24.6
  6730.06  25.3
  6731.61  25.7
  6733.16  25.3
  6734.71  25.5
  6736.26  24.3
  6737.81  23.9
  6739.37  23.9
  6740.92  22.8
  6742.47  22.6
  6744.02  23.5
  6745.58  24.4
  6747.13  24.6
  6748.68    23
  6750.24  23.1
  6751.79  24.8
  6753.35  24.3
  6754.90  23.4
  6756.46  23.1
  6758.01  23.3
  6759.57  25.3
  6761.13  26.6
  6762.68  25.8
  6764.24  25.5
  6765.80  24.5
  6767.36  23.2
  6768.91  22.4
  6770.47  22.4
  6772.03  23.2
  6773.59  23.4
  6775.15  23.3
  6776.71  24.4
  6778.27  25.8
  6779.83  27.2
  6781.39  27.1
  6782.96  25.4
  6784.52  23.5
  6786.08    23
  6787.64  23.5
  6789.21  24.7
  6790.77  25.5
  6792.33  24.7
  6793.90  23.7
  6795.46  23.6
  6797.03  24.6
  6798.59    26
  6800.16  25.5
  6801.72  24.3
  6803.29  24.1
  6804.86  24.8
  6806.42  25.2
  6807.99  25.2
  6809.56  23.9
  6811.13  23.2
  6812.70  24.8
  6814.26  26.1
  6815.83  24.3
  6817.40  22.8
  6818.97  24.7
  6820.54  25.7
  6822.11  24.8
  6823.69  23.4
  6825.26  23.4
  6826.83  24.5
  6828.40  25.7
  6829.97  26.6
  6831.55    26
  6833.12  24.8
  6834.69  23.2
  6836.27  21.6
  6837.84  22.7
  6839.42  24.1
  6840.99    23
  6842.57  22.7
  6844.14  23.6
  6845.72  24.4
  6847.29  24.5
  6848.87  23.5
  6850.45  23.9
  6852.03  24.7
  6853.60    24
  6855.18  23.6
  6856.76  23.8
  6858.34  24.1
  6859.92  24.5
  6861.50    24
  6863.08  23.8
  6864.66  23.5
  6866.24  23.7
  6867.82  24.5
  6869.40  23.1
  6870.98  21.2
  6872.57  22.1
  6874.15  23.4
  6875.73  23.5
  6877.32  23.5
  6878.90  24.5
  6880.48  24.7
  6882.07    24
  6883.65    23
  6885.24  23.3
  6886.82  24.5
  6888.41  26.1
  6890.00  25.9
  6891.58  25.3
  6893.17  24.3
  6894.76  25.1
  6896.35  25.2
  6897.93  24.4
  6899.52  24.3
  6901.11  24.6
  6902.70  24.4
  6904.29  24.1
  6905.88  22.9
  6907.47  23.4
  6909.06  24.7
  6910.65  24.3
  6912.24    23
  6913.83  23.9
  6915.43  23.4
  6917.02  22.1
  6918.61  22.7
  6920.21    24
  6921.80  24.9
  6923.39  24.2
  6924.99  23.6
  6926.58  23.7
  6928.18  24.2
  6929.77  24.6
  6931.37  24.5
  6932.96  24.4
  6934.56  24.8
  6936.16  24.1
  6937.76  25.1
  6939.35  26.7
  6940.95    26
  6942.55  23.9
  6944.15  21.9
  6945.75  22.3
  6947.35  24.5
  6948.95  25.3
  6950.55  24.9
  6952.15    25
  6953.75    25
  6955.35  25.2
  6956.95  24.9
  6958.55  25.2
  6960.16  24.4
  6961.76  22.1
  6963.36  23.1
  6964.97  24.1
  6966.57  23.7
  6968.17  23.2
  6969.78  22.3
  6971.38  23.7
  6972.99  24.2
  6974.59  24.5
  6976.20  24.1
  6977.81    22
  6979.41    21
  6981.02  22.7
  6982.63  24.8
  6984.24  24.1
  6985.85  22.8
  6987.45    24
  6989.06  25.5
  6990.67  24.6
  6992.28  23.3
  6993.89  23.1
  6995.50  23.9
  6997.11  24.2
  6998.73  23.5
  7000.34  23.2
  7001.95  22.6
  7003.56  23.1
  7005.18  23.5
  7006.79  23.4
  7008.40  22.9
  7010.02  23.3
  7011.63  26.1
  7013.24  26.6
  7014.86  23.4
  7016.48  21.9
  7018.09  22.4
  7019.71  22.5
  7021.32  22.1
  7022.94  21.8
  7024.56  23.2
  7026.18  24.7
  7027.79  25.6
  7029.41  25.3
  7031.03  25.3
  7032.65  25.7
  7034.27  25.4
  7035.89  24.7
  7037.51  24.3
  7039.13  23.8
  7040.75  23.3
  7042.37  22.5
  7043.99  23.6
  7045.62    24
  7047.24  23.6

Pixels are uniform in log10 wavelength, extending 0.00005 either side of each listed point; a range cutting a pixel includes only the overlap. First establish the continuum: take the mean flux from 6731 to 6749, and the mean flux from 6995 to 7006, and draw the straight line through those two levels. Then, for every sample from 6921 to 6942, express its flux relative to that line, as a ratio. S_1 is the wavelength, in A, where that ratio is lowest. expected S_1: 6924.99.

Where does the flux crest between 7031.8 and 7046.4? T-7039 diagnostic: 7032.65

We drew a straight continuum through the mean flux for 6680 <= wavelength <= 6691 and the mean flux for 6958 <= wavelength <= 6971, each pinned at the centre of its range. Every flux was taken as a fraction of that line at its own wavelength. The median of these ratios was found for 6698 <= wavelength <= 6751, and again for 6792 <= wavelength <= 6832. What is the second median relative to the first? 1.03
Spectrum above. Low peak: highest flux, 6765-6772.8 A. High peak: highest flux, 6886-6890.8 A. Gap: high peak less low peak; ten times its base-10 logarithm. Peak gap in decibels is 2.0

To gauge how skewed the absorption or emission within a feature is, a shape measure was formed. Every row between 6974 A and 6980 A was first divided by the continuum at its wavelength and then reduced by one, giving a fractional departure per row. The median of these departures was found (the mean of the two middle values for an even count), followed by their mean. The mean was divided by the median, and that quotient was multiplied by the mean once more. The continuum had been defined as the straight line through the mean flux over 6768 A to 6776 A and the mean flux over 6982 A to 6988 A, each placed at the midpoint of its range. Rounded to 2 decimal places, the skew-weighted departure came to -0.05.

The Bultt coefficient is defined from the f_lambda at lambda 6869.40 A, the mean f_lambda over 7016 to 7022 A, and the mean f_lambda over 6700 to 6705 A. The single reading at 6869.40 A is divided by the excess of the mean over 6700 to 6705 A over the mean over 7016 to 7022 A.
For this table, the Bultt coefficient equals 6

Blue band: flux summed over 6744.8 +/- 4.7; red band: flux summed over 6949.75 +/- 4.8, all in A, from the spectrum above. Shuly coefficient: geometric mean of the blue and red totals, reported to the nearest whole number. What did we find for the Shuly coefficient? 144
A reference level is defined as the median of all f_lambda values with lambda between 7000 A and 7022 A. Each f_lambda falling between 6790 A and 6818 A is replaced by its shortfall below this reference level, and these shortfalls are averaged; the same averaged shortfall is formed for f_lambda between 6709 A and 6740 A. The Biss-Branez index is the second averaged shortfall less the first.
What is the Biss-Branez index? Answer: 0.45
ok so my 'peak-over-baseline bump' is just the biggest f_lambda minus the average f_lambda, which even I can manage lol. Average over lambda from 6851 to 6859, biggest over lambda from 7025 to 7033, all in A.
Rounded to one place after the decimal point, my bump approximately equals 1.7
